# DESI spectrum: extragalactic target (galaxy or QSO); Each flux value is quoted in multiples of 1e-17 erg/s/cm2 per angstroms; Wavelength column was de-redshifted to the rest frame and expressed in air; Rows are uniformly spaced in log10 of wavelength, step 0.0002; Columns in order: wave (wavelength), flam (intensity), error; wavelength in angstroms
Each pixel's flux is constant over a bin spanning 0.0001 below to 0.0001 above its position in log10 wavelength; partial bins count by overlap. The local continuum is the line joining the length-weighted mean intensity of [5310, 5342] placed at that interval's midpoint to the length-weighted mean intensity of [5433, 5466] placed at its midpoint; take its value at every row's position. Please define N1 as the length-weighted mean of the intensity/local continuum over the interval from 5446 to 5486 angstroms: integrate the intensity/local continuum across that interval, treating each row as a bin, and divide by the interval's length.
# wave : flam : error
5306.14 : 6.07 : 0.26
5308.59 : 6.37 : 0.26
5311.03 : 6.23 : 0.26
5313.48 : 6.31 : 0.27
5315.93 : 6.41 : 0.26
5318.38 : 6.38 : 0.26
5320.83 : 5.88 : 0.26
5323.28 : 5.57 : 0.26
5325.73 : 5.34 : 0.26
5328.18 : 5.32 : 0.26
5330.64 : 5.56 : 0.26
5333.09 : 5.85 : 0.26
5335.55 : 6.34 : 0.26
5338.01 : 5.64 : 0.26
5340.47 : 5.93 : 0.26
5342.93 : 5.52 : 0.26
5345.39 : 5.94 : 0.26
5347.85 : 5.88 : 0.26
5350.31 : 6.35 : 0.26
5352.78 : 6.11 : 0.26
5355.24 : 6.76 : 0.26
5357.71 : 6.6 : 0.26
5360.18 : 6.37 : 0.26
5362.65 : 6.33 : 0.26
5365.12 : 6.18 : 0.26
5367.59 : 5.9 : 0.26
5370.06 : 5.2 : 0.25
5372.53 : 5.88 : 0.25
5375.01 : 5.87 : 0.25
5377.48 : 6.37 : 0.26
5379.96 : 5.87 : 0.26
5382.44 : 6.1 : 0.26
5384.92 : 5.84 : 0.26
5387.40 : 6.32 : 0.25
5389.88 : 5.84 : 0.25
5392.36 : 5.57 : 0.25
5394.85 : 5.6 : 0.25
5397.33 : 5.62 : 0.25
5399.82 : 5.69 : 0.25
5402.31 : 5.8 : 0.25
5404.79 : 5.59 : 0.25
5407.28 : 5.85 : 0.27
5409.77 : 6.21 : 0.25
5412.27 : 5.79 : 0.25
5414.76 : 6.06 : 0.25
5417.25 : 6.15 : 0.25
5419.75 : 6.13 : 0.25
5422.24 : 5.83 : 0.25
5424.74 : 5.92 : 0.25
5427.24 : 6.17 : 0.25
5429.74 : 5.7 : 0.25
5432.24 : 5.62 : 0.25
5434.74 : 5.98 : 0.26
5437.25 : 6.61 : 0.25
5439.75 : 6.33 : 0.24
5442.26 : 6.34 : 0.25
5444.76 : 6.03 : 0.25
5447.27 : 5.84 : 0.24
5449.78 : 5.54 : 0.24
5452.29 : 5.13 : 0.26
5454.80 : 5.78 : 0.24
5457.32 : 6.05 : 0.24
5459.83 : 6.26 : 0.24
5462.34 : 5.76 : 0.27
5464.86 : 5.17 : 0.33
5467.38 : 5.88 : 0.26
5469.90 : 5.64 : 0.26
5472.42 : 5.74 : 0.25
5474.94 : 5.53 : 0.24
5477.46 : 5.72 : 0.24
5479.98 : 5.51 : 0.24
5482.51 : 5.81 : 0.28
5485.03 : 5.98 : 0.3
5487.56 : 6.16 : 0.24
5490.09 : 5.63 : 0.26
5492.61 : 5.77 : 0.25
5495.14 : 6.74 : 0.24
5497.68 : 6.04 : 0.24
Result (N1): 0.966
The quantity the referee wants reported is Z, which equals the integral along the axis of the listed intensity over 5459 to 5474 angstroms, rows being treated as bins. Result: 86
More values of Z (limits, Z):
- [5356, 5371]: 92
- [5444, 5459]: 86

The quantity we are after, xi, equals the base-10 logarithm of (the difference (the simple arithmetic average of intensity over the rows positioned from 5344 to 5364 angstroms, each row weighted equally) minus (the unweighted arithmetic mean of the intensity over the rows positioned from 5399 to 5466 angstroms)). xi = -0.41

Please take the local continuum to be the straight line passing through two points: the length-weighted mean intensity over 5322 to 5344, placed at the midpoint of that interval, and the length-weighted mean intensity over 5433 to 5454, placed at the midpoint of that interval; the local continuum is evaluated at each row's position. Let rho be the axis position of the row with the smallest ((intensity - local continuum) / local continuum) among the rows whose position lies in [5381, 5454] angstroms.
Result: 5452.29 angstroms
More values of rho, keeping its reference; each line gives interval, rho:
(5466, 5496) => 5479.98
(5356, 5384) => 5370.06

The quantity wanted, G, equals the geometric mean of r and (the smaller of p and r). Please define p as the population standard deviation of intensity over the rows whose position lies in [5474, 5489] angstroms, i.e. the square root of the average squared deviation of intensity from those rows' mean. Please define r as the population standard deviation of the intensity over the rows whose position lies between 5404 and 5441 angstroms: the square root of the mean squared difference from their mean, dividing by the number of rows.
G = 0.25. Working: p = 0.23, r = 0.27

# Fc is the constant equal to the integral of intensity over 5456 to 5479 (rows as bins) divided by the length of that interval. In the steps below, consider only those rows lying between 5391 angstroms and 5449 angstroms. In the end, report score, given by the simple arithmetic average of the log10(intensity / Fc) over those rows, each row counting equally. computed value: 0.013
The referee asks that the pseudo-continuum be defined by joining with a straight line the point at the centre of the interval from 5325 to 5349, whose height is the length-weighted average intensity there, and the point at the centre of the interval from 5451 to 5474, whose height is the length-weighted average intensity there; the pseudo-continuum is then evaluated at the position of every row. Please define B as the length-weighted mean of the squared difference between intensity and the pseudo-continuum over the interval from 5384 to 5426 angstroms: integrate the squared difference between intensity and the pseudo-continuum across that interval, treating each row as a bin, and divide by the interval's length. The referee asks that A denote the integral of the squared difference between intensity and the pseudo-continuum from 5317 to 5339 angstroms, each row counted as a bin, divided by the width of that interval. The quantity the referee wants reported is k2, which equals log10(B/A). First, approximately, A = 0.14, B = 0.07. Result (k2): -0.27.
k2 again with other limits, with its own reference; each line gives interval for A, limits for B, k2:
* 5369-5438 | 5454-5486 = -0.19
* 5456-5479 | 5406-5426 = 0.06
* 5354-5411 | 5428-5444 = 0.15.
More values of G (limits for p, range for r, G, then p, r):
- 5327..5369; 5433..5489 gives 0.36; 0.38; 0.36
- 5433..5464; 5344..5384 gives 0.36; 0.38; 0.36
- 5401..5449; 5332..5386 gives 0.30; 0.26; 0.35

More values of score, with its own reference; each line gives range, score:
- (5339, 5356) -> 0.023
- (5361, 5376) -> 0.010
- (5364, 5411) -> 0.008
